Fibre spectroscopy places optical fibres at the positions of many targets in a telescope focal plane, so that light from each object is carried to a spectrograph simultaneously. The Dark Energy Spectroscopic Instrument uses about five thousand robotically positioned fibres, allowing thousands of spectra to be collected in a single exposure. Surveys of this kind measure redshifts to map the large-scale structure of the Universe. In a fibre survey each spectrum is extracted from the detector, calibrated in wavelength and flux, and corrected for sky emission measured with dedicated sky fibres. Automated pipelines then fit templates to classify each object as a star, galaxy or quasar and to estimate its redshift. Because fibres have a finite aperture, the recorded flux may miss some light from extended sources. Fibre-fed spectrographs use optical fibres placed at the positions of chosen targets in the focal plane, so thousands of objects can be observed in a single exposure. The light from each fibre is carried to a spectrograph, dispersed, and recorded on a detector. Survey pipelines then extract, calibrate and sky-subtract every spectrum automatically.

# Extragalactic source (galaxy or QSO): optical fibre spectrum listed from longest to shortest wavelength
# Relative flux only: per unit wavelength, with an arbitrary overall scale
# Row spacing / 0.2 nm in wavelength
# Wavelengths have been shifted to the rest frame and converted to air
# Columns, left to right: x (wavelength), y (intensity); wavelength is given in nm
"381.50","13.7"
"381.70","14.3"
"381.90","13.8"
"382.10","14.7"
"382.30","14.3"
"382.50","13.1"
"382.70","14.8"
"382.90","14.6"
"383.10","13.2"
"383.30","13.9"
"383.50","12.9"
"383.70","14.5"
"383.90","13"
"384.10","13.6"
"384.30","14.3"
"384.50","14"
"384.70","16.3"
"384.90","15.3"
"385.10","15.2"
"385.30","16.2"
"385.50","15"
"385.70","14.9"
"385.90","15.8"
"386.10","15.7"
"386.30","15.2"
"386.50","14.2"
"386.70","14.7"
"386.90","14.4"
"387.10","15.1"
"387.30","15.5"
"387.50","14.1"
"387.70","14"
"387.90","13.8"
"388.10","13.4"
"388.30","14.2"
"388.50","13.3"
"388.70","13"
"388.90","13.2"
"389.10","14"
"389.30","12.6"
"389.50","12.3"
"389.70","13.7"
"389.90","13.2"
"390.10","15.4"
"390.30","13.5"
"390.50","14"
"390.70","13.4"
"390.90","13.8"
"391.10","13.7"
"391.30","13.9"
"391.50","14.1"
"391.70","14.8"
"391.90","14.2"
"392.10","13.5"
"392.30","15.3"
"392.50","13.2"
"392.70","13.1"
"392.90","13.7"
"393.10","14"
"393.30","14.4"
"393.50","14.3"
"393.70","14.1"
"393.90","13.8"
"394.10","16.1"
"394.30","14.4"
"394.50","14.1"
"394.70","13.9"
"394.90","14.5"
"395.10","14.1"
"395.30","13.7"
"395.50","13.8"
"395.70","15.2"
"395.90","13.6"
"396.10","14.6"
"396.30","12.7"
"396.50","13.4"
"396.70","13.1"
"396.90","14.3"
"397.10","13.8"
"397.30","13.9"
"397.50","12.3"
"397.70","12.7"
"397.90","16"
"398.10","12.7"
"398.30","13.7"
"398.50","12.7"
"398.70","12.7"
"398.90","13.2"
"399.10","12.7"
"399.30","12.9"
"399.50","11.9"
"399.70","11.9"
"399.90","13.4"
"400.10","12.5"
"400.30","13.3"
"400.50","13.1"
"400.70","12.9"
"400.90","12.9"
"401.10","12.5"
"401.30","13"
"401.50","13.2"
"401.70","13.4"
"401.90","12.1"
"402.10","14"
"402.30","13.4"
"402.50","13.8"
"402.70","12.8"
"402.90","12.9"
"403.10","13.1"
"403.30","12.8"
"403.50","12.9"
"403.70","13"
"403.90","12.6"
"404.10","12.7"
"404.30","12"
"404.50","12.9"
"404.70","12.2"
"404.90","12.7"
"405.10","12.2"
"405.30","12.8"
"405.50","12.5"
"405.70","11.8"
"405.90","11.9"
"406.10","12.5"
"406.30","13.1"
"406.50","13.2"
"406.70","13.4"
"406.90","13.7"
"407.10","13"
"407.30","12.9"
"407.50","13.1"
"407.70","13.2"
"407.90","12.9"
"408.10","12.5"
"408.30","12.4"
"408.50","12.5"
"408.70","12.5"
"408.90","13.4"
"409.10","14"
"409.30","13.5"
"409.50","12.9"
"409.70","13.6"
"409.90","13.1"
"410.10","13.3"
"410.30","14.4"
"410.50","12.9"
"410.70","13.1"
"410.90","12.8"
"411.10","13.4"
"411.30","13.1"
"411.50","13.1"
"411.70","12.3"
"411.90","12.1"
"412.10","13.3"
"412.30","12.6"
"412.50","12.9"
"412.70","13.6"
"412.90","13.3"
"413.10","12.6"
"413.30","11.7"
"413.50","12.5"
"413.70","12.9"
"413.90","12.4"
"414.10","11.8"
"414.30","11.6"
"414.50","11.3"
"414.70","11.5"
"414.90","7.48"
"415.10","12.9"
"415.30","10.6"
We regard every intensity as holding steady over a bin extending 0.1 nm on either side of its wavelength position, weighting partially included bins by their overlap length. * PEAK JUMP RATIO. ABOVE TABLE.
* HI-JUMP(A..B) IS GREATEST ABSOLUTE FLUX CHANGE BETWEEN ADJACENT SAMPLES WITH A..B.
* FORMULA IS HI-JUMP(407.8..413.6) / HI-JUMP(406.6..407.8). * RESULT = 2.14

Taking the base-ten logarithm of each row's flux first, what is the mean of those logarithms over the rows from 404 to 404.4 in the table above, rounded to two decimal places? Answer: 1.09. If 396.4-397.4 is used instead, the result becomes 1.14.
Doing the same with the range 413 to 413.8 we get 1.09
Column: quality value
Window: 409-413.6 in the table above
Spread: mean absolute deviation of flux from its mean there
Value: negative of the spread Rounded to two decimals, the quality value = -0.45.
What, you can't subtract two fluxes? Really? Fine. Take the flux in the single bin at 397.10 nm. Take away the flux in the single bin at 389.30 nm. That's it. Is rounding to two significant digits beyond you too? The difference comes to 1.2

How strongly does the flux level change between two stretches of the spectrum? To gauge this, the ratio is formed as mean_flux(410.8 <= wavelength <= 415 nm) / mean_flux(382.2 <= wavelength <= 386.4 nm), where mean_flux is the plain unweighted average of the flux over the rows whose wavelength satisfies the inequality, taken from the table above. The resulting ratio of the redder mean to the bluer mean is 0.84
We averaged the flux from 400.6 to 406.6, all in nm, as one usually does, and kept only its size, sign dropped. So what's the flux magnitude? 12.8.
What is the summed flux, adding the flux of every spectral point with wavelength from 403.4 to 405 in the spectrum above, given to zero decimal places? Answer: 101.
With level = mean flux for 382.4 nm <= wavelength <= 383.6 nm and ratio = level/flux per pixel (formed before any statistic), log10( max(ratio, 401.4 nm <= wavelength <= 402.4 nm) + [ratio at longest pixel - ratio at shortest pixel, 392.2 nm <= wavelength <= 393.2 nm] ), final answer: 0.09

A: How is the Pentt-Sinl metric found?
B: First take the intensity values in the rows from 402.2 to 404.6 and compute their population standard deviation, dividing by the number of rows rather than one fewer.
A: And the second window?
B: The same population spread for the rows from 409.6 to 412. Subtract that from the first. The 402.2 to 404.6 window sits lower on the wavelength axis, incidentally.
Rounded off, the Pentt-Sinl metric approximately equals -0.2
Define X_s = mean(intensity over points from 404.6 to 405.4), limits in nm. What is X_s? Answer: 12.5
